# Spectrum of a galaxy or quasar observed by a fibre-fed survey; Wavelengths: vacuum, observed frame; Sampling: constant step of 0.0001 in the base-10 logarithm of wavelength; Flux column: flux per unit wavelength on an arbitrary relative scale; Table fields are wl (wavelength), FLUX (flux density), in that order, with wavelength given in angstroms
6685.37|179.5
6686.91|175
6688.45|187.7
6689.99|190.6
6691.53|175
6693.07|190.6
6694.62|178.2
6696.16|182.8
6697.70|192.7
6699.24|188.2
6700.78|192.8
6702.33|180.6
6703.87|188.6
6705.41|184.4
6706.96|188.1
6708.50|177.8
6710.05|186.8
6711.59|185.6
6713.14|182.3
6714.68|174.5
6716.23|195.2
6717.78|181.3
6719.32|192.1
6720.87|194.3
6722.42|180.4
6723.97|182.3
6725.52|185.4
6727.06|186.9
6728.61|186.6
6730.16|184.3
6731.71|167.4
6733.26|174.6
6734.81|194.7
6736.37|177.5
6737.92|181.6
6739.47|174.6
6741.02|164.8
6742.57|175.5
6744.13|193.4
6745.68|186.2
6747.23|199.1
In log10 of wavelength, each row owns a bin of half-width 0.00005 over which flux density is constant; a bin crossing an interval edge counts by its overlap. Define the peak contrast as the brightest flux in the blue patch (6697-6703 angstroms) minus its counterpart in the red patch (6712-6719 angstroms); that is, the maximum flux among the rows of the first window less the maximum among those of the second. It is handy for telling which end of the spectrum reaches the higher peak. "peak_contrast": -2.4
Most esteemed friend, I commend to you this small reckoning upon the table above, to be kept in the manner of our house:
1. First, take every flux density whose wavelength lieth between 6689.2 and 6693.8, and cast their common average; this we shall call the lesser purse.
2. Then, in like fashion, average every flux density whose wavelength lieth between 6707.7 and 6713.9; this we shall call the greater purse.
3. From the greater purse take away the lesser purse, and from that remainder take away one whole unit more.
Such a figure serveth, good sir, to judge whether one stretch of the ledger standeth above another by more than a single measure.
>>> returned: -3.3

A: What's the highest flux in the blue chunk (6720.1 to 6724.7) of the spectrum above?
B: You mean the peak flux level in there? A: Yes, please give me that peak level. 194.3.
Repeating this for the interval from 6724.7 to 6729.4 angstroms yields 186.9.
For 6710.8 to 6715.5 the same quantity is 185.6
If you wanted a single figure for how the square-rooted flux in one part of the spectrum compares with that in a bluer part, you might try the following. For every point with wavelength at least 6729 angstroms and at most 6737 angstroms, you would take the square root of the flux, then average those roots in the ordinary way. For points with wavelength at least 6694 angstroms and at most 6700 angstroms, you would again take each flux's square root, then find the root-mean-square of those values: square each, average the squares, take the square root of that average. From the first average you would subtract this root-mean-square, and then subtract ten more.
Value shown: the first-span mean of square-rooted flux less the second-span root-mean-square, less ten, -10.2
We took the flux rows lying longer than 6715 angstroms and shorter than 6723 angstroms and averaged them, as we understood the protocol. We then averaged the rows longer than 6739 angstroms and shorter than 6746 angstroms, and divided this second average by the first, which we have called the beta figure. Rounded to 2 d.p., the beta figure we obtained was 0.95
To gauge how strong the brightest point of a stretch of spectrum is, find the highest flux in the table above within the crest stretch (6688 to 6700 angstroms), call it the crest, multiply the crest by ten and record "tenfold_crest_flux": 1927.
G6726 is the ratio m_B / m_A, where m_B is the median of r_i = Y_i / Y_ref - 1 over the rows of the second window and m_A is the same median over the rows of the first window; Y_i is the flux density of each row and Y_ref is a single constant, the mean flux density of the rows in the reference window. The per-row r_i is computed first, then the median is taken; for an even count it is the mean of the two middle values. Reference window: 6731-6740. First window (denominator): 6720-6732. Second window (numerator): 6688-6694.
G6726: 1.7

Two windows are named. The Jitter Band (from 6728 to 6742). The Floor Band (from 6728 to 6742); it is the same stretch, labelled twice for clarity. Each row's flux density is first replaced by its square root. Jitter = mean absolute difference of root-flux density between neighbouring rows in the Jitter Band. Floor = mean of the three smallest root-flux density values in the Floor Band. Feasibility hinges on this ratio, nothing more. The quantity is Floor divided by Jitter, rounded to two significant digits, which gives 33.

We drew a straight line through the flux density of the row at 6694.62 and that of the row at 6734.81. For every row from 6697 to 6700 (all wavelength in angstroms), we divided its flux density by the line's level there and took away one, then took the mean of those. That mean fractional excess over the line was 0.059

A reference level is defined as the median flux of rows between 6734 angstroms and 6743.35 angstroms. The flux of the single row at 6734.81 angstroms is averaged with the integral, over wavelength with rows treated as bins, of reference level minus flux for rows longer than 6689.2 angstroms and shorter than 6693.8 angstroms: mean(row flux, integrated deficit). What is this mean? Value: 77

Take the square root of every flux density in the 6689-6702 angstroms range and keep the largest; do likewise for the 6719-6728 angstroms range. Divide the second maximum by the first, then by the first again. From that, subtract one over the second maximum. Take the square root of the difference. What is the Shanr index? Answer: 0.024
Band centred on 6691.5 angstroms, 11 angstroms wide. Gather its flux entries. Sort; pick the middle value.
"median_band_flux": 183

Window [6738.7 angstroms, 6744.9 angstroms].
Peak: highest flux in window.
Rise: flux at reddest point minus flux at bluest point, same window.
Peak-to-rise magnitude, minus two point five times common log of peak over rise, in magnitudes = -2.53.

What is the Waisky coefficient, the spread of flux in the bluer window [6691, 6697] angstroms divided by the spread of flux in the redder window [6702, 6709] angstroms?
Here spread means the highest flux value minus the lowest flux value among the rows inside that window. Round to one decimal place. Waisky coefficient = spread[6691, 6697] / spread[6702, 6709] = 1.4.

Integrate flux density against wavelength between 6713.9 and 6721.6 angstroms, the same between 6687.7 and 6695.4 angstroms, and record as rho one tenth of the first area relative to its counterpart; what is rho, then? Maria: 0.102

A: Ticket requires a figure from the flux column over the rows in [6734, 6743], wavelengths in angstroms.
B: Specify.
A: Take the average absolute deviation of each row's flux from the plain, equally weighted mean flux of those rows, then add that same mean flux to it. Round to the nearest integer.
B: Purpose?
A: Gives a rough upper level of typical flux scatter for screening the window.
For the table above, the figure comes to 185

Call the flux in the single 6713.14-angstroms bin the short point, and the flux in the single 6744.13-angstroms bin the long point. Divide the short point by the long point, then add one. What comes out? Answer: 1.94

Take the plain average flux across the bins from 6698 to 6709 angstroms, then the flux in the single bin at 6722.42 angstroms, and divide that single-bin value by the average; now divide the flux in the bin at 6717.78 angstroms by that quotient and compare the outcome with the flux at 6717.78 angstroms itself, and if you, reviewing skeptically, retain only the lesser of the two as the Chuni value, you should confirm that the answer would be 181.3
